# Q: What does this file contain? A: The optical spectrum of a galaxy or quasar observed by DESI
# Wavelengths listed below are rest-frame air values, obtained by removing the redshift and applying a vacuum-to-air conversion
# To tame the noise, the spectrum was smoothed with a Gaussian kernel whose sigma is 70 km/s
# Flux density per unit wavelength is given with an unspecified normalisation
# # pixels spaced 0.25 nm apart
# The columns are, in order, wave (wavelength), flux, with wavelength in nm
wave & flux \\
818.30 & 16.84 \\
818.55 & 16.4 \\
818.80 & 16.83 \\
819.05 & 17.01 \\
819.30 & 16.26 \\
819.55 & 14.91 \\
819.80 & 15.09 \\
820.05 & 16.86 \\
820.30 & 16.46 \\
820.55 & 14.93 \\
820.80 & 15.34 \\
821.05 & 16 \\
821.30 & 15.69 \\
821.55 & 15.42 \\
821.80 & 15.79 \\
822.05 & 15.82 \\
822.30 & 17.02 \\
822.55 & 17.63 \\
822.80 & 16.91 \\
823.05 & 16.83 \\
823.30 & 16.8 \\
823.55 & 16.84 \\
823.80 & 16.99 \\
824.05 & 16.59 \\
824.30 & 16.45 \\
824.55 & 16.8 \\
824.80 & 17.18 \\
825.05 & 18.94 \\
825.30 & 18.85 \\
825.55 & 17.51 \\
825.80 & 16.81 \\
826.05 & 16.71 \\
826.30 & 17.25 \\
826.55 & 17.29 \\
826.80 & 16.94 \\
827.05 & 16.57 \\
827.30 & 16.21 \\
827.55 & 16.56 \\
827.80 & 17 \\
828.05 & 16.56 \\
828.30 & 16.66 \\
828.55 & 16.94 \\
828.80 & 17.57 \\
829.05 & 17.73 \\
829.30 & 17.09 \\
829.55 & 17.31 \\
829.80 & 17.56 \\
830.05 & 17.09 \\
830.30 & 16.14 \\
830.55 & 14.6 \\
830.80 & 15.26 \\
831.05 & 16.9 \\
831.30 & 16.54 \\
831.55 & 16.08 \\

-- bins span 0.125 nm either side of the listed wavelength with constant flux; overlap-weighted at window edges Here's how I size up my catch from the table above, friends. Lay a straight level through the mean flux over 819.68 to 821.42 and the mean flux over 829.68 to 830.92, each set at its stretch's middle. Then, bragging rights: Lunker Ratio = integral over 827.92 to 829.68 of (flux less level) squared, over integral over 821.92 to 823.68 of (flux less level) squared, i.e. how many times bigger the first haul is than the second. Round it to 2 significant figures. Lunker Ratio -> 1.0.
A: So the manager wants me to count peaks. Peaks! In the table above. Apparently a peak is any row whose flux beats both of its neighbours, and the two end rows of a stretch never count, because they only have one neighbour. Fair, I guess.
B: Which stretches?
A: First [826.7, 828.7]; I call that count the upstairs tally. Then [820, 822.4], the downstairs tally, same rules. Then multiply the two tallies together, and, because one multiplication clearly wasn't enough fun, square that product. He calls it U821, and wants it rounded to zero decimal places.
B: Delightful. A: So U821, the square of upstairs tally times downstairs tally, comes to 1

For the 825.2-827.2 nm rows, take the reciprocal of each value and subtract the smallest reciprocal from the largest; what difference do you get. 0.007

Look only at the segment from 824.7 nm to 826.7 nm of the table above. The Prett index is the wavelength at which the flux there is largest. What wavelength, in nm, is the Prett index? 825.05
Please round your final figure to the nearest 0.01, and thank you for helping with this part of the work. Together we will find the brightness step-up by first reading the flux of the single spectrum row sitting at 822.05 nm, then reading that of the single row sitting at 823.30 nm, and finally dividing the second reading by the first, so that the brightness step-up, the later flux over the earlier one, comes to 1.06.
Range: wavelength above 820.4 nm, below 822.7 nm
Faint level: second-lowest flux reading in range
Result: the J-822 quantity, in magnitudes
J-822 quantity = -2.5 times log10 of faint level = -2.96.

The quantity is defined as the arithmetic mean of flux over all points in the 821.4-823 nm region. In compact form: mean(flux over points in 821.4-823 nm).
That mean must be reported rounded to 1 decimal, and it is 16.4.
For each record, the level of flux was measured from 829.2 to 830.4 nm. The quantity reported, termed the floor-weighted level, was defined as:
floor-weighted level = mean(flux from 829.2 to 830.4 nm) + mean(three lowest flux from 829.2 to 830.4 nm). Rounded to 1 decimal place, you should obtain 33.8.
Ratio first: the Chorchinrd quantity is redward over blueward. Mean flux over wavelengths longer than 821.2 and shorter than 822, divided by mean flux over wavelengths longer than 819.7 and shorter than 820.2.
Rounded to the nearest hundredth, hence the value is 0.98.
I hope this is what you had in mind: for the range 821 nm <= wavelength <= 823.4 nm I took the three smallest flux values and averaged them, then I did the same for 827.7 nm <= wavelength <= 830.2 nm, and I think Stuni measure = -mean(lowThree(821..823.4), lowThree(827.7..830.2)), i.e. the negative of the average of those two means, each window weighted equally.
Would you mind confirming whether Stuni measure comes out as -16.2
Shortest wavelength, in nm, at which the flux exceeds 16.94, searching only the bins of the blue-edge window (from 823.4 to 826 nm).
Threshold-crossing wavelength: 823.80 nm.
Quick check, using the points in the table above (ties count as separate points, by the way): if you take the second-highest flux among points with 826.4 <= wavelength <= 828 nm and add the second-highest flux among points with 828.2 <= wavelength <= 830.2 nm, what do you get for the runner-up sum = 34.6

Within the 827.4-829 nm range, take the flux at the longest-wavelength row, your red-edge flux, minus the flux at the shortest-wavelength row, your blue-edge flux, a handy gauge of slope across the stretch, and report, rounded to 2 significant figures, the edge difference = 1.0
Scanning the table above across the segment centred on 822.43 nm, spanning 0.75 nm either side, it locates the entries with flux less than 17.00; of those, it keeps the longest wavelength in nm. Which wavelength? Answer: 823.05 nm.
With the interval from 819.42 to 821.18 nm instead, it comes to 821.05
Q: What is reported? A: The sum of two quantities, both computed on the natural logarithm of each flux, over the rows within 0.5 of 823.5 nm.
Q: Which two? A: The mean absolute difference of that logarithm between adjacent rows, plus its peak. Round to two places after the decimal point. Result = 2.84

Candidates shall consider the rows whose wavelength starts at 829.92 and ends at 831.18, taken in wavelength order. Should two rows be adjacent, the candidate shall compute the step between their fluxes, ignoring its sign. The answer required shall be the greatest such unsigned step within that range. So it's 1.6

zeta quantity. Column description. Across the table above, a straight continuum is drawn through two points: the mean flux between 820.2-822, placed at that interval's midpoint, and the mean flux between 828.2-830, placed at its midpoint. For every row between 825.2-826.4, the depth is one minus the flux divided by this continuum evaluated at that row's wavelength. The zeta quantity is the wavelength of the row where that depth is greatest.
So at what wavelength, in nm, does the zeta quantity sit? 826.05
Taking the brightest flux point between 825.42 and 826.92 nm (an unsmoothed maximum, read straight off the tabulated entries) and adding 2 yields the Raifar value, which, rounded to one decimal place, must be 19.5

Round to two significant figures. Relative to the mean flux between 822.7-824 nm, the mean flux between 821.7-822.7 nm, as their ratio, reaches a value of 0.98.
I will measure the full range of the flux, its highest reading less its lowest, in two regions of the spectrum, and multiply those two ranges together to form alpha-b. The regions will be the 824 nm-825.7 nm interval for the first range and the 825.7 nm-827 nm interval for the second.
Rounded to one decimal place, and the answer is 1.4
